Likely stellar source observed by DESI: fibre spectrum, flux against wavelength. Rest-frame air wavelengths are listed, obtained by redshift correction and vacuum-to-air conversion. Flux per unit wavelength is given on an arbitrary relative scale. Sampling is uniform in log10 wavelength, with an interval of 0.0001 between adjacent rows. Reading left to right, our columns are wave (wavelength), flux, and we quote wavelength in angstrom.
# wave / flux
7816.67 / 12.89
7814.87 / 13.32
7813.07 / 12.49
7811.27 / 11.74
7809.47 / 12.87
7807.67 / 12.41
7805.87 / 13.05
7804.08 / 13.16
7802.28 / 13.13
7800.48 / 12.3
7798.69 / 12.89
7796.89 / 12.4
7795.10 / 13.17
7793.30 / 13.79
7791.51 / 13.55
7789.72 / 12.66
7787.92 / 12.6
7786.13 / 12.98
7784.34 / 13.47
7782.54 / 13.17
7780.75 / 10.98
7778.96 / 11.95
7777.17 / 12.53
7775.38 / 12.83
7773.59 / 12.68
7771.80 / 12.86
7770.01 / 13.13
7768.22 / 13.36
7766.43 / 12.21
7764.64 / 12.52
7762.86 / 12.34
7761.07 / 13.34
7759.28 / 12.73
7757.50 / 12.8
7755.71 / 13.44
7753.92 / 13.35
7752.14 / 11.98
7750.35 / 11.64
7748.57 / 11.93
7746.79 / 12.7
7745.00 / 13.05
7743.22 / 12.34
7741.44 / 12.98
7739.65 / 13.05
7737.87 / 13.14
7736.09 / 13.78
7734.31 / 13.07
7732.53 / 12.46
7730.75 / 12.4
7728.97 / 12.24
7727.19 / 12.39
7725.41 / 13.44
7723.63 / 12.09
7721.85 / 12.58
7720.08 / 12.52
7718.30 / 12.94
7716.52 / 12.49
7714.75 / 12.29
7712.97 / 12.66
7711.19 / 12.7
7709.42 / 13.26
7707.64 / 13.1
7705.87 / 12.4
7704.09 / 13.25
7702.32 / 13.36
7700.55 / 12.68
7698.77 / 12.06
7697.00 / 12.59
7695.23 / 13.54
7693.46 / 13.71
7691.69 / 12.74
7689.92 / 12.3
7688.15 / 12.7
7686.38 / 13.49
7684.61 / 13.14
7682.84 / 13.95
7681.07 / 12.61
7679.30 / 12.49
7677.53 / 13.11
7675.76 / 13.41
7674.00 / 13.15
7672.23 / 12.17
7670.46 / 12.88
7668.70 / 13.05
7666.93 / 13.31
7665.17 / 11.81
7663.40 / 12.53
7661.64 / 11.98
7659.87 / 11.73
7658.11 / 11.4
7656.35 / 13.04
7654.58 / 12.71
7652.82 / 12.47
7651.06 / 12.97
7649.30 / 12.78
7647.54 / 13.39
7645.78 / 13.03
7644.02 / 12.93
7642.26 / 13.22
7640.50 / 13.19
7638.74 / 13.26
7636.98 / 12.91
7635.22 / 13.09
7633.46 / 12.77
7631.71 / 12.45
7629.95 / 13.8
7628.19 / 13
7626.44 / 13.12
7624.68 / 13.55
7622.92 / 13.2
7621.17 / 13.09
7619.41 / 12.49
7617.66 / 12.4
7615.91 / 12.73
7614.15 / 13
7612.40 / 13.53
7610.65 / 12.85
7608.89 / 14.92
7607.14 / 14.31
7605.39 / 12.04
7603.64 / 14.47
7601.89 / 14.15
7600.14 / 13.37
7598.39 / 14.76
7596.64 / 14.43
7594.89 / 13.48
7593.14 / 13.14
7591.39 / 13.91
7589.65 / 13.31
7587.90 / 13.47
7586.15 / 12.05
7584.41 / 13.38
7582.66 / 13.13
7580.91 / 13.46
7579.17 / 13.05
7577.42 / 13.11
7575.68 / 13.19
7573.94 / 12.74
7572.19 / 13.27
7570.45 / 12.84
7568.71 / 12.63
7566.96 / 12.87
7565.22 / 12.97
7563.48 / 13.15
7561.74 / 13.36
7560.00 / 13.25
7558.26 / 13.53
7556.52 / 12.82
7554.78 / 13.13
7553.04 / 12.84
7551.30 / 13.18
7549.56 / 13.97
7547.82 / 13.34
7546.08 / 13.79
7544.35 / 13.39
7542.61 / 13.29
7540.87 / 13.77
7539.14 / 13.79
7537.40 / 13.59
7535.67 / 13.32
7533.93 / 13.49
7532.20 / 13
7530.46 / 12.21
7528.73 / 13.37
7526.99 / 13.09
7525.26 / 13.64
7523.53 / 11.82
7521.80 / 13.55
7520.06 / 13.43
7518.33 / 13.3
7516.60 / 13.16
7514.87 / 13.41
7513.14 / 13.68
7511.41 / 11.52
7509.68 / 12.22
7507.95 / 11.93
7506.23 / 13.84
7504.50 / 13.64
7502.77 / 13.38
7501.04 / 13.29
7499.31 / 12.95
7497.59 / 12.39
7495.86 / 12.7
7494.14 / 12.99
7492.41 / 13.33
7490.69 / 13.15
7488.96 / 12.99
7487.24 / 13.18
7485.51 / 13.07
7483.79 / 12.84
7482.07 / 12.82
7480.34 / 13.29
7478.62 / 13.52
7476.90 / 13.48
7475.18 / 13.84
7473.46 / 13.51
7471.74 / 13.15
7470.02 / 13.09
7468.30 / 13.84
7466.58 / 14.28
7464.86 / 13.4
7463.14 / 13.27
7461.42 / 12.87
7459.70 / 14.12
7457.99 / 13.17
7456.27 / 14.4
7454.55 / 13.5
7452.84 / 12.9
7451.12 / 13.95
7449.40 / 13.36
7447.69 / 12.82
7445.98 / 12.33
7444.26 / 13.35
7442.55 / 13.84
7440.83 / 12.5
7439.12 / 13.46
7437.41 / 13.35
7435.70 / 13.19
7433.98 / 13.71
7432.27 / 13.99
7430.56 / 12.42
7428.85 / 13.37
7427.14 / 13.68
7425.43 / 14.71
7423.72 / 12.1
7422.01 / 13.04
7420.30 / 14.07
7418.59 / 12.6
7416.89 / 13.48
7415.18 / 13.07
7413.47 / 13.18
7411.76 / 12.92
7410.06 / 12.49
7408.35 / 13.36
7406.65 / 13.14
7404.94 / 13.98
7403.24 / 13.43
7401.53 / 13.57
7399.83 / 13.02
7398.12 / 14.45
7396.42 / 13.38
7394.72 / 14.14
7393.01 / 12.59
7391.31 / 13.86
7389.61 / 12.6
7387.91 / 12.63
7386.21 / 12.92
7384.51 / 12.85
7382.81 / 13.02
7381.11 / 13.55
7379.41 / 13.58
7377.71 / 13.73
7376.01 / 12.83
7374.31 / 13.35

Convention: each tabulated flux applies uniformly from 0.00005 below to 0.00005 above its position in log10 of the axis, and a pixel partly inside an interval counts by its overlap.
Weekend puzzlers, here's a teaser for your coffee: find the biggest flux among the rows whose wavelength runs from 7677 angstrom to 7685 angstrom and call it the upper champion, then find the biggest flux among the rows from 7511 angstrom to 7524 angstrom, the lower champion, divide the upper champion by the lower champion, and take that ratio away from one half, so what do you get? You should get -0.520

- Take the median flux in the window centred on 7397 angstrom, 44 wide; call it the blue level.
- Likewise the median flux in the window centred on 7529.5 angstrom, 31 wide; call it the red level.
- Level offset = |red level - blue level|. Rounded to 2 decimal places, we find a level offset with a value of 0.22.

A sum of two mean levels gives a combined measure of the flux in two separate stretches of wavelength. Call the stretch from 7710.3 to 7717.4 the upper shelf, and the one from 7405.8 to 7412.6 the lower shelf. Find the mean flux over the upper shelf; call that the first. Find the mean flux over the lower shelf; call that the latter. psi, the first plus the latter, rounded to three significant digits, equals 25.5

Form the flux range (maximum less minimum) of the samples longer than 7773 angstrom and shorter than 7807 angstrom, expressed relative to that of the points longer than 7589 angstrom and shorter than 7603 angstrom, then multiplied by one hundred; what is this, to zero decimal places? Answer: 173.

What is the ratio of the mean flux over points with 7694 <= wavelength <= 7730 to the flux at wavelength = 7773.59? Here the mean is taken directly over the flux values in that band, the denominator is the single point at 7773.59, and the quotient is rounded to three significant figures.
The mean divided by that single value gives 1.00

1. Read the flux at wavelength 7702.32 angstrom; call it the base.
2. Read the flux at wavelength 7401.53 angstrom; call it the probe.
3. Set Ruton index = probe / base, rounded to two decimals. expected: 1.02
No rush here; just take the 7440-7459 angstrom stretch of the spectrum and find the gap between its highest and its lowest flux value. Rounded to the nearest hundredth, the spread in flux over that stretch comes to 2.07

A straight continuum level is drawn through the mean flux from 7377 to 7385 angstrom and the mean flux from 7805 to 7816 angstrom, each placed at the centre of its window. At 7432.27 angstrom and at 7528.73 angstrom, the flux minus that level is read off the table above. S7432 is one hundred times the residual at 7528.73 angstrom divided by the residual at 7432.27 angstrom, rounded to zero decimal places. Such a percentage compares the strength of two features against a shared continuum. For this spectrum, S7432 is 36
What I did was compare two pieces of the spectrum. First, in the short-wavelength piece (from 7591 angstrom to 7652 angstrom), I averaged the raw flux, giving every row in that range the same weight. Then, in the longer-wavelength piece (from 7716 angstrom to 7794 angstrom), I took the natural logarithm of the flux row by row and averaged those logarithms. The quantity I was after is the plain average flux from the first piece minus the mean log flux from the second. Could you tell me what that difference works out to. 10.76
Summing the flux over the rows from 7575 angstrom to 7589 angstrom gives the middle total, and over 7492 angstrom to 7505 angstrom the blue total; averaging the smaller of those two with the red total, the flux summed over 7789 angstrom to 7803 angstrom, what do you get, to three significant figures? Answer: 104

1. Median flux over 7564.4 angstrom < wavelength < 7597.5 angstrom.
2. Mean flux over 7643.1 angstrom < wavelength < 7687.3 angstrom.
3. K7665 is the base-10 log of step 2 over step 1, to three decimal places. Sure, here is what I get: -0.012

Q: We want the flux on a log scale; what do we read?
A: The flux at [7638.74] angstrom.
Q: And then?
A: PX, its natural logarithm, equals 2.58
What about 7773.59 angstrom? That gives 2.54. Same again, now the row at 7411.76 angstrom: 2.56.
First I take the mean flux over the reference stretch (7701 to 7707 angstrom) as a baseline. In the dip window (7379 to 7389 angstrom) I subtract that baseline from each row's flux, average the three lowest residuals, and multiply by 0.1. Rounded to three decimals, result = -0.020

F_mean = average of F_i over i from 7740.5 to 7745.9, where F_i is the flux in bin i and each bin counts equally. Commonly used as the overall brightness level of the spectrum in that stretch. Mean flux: 12.8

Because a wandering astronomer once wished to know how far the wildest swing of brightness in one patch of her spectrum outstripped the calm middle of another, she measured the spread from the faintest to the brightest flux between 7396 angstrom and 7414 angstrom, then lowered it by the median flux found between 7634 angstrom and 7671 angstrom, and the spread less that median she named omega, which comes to -11.0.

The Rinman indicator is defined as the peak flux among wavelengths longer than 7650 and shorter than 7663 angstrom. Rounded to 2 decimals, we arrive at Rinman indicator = 13.04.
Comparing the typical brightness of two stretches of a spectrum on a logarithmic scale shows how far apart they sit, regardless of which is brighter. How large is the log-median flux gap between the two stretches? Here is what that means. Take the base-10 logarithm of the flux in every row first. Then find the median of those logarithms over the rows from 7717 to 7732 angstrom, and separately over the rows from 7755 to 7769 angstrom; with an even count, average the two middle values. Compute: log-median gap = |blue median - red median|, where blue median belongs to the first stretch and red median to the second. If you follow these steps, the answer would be 0.011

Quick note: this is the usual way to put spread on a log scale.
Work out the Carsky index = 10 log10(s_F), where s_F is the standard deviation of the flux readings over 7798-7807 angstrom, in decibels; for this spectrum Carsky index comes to -5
